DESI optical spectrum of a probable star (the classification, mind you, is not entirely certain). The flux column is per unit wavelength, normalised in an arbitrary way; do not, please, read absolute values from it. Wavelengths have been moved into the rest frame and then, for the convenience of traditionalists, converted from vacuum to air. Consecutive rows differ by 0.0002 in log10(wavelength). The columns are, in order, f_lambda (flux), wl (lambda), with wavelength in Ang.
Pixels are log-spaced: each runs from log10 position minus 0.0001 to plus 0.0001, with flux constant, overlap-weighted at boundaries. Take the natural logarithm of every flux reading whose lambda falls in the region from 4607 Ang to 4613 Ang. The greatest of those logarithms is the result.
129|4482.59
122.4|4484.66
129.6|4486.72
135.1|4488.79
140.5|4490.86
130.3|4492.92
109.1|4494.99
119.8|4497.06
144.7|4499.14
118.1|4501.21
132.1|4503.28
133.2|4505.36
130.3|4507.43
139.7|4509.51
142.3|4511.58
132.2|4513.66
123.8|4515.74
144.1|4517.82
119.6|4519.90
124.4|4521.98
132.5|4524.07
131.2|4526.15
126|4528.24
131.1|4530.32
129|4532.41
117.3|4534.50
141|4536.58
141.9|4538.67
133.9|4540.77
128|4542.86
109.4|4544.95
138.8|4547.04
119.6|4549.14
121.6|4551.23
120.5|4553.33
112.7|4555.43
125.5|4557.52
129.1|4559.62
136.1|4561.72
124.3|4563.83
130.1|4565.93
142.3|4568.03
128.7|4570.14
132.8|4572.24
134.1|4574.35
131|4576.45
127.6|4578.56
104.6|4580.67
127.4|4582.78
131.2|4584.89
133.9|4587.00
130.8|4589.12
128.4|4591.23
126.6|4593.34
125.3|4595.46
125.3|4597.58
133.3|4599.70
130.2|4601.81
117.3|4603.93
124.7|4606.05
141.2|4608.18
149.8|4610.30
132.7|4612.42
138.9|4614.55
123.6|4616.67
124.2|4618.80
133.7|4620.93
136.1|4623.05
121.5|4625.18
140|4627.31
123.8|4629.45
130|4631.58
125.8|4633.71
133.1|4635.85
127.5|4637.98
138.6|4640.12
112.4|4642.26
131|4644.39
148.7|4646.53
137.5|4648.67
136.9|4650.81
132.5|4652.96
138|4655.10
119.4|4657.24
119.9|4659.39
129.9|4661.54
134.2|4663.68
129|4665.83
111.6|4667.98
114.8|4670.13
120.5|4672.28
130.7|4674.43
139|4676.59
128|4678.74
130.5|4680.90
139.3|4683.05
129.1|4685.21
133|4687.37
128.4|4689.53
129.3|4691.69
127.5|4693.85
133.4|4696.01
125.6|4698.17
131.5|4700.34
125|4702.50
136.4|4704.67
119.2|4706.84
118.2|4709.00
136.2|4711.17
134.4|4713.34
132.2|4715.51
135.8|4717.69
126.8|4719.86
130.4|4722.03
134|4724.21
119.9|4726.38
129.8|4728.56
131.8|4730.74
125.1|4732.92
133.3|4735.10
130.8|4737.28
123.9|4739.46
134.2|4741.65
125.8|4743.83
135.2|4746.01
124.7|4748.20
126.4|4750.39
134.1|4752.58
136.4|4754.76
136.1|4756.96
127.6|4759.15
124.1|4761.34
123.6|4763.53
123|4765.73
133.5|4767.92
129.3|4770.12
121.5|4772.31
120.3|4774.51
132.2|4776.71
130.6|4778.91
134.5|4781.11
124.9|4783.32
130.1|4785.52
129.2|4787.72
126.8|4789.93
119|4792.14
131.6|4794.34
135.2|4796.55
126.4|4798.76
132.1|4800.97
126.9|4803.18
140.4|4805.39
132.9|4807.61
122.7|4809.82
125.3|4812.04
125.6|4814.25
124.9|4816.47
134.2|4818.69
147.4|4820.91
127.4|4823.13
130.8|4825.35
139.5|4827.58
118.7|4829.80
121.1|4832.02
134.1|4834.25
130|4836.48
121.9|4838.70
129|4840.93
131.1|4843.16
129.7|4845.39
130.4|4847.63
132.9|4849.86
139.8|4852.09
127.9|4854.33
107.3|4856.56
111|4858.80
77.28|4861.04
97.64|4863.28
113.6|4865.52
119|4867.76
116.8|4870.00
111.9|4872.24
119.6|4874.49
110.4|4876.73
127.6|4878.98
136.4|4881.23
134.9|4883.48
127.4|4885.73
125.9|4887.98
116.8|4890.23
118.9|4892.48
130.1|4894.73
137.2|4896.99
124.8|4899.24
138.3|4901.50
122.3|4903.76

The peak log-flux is 5.01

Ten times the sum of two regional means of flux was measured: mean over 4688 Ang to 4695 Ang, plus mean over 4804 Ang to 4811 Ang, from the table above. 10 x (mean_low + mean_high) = 2604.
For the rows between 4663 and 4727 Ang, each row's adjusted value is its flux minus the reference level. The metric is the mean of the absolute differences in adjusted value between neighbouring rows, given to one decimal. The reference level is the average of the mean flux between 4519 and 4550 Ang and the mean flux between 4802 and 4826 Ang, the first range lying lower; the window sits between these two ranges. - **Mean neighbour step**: 7.1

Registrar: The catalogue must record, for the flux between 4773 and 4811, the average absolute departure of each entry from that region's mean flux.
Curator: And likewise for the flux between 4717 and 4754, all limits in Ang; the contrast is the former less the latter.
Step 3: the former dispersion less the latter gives 0.4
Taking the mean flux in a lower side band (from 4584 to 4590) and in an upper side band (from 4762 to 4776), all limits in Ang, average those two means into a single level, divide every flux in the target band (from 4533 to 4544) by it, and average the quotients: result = 1.03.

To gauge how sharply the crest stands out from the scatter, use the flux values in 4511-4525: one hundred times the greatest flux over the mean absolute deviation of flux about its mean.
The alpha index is 1939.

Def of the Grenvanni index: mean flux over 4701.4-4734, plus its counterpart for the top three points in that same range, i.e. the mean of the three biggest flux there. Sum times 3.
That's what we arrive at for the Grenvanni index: 795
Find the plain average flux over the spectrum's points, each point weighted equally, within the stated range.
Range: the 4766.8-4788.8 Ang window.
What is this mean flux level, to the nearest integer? 129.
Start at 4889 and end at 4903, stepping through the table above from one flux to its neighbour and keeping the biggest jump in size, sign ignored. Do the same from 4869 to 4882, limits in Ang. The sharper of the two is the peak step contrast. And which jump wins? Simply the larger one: 17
